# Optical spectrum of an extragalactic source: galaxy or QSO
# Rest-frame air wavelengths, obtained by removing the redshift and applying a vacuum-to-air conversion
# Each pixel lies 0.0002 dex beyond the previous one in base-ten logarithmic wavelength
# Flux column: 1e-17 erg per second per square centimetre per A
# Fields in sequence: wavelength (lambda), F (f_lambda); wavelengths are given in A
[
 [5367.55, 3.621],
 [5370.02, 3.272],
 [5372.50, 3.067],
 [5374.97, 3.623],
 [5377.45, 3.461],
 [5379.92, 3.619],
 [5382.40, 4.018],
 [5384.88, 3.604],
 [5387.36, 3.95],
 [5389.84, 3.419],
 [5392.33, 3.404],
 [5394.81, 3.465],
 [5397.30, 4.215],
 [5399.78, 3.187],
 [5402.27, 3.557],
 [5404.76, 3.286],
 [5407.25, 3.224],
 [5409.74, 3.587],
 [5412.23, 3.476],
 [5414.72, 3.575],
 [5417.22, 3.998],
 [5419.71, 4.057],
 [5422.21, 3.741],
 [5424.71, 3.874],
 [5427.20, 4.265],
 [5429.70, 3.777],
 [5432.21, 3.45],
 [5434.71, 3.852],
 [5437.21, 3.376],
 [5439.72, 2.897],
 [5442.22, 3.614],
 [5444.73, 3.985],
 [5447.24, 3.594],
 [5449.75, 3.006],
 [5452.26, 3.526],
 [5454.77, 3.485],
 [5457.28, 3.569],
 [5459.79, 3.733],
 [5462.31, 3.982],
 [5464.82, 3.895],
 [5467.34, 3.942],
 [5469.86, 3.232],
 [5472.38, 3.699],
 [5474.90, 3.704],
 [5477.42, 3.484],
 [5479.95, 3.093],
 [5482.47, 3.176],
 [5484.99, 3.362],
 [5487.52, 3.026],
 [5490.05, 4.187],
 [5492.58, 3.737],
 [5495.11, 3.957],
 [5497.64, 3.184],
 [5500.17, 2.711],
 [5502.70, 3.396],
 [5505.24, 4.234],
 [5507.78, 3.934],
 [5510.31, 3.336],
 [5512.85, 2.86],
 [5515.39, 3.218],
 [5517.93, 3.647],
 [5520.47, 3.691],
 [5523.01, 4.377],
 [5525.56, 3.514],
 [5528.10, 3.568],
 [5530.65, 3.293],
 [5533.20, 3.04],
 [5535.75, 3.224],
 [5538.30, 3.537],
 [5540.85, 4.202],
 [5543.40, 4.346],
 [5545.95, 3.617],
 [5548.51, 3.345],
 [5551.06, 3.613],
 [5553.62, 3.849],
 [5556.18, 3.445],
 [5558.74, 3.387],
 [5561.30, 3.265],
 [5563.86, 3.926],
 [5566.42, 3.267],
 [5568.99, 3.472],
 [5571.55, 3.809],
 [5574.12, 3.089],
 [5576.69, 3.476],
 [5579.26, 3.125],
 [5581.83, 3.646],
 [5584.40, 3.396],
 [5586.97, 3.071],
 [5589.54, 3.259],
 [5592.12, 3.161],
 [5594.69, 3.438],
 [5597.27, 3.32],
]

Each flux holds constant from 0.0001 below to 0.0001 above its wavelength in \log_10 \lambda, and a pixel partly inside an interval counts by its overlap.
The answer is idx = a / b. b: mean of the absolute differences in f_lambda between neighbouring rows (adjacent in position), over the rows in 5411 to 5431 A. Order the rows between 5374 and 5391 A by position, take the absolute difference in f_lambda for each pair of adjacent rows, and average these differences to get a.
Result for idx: 1.23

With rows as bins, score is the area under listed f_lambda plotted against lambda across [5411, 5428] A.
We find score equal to 65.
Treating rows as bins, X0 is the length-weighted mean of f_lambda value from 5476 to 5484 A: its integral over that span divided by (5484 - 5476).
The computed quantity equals 3.27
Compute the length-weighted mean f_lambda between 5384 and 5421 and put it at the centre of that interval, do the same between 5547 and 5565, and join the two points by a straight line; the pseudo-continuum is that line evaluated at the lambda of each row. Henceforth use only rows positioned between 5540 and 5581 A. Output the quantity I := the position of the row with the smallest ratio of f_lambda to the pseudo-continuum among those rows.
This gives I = 5574.12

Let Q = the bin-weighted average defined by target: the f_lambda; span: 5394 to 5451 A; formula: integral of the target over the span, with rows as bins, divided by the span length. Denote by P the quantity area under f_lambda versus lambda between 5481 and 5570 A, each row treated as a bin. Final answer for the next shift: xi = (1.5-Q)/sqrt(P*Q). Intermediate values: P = 315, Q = 3.61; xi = -0.063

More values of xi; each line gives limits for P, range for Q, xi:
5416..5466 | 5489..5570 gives -0.081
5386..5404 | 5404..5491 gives -0.137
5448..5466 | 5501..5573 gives -0.137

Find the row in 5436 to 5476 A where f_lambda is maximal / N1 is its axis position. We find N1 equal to 5444.73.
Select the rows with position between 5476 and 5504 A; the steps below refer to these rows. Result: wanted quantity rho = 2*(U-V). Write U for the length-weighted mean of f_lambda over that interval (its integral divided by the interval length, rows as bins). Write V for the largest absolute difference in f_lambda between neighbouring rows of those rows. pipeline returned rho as 4.5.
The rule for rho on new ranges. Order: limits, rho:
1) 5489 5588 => 5.3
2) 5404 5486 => 5.8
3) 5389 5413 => 4.9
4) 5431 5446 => 5.6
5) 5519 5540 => 5.4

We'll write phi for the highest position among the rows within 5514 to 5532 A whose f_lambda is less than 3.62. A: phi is 5530.65 A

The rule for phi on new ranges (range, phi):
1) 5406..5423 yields 5414.72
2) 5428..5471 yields 5469.86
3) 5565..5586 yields 5584.40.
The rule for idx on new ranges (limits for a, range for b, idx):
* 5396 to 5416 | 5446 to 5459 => 1.07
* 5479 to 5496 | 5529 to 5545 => 1.30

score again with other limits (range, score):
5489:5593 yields 366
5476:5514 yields 131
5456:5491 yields 125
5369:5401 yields 114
